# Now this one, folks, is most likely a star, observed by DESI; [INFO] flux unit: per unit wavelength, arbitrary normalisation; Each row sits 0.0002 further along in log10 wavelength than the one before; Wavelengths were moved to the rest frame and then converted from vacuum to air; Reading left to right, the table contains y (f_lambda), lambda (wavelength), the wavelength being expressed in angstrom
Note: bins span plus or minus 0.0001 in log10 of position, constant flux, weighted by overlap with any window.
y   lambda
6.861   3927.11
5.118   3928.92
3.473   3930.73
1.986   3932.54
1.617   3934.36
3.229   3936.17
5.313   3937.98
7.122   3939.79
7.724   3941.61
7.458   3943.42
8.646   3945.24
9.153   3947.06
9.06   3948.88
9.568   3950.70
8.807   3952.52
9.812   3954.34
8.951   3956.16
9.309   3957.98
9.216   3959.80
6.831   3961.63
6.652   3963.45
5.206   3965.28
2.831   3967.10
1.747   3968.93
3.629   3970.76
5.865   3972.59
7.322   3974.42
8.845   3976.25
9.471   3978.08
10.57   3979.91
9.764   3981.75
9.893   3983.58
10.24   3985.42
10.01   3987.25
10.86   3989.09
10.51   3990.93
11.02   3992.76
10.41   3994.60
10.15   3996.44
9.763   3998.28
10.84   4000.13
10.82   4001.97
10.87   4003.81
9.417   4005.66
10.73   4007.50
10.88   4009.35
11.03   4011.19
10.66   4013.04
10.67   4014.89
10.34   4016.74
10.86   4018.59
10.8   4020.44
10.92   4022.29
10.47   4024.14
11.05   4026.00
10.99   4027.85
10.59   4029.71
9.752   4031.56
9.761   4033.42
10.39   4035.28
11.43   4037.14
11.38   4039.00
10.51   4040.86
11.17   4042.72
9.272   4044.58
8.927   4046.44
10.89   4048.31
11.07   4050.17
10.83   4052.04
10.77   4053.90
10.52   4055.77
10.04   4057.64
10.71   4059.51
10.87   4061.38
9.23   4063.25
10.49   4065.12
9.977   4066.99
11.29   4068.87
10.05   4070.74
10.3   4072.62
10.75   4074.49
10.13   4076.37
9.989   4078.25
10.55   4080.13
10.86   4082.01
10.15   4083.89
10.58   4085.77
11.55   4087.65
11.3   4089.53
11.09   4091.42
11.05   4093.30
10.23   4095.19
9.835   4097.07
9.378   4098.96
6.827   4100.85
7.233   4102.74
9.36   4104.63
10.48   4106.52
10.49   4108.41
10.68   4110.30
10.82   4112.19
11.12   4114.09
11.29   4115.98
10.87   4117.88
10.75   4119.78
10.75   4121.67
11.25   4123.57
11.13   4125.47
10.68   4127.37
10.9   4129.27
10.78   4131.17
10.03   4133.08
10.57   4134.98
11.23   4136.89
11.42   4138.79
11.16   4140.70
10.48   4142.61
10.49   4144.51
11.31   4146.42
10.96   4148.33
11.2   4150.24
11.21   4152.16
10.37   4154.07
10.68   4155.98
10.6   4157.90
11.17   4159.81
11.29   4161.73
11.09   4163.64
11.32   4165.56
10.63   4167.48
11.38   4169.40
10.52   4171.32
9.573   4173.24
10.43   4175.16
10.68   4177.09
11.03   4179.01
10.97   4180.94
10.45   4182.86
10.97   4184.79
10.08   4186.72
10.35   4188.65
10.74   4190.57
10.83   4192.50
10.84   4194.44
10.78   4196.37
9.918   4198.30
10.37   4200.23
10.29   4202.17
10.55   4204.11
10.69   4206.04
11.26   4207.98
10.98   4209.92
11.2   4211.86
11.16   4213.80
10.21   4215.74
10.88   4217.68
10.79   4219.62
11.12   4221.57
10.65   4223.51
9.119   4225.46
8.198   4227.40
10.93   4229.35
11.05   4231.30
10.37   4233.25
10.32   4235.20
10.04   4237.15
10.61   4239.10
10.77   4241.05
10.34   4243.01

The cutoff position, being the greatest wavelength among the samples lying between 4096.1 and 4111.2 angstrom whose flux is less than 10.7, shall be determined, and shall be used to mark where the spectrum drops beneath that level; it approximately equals 4110.30 angstrom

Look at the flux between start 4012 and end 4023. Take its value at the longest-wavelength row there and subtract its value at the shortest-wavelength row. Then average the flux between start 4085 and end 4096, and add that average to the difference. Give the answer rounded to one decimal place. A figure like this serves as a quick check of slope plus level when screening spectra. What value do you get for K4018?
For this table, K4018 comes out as 11.2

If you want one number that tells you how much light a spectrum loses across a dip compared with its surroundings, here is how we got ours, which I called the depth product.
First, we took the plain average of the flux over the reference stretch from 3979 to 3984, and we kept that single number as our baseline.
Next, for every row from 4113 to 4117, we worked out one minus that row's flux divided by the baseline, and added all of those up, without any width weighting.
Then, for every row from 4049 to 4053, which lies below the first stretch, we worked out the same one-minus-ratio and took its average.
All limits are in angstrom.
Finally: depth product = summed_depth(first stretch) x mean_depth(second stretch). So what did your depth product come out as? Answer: 0.019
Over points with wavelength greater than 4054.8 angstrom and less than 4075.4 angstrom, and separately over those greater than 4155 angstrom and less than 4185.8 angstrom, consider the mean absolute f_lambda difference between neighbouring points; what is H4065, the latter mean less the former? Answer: -0.33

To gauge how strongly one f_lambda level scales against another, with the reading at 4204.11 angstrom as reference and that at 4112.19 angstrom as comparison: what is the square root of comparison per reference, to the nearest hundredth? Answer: 1.01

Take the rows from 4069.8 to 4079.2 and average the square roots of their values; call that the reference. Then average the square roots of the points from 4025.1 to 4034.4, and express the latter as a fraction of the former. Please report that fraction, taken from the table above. 1.01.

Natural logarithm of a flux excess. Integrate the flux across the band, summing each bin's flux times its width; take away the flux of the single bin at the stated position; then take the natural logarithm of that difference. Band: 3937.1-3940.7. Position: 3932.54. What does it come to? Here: 3.02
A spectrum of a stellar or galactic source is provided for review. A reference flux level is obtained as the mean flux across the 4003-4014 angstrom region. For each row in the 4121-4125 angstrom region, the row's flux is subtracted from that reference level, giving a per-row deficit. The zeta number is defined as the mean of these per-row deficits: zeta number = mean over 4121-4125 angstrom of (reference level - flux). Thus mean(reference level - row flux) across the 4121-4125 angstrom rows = -0.4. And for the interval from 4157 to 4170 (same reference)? -0.5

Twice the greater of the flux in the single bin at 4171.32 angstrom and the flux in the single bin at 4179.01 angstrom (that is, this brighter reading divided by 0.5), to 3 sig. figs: 22.1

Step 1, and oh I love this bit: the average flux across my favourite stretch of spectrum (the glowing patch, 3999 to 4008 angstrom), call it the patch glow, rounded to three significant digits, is 10.5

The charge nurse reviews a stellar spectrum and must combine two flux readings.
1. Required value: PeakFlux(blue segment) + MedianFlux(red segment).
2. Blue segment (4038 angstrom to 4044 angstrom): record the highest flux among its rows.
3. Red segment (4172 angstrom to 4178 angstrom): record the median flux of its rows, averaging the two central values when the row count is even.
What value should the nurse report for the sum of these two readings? 21.8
